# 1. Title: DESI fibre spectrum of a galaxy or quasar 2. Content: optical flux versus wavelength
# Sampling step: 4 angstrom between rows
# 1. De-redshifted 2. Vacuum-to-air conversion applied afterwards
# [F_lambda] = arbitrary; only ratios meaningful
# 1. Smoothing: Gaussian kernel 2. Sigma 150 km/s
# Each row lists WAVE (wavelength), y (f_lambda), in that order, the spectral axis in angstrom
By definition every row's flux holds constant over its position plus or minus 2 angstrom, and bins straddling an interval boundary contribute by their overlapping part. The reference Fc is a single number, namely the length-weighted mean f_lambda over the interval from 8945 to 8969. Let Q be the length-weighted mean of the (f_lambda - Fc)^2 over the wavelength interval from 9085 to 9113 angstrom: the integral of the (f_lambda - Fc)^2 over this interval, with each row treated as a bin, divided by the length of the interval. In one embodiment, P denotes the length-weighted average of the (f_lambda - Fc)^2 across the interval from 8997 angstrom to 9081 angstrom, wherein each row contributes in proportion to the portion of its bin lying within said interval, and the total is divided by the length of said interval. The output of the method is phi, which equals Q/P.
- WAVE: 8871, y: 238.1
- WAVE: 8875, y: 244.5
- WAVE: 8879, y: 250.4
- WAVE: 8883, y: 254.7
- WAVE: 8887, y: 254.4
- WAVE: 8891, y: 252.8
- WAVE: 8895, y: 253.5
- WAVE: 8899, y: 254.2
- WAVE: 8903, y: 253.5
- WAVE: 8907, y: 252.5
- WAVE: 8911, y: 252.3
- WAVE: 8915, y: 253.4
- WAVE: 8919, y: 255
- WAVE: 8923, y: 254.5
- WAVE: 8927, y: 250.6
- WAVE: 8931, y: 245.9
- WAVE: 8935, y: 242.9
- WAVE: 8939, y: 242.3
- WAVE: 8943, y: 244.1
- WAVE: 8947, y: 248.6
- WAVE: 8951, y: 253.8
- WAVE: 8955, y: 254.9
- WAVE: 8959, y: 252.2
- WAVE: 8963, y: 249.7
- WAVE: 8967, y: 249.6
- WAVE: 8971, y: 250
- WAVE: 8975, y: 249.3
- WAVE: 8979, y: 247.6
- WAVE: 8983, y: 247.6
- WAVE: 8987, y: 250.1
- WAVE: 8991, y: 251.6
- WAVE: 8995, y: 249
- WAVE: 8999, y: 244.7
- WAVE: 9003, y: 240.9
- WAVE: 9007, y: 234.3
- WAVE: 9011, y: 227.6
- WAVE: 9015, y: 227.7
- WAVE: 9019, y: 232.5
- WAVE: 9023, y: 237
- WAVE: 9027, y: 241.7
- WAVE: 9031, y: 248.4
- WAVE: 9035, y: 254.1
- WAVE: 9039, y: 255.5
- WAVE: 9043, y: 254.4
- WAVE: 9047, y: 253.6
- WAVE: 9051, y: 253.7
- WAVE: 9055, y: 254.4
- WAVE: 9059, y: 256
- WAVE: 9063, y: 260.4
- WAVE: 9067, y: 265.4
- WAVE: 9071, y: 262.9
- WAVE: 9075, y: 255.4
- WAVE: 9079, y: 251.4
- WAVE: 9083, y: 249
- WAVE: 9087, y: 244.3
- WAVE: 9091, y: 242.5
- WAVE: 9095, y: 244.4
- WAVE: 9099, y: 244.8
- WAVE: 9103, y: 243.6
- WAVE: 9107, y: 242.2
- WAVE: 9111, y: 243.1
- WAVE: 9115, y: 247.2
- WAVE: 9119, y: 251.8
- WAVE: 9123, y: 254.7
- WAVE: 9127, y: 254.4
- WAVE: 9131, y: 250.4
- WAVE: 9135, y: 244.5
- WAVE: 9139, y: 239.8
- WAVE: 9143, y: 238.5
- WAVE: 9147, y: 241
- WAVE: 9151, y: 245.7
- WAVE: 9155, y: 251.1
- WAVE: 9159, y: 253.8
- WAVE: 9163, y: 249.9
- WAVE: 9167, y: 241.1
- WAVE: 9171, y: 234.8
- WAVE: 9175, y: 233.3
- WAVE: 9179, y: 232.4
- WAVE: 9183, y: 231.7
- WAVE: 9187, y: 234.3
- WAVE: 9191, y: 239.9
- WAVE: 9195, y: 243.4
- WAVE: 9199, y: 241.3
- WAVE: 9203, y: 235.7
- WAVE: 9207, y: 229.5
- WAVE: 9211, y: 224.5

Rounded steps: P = 131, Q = 63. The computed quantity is 0.5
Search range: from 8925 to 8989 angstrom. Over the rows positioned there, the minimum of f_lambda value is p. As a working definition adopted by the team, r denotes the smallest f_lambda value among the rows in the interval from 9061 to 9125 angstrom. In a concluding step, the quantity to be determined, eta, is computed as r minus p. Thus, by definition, 0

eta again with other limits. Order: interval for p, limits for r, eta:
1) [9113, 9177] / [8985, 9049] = -6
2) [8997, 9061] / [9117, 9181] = 5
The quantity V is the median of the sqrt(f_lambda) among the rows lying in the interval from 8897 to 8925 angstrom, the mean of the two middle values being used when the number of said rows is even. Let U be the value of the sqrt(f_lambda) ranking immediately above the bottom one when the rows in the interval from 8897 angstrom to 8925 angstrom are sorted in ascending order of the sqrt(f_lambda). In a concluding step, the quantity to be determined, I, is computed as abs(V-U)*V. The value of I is 0.5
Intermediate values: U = 15.9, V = 15.9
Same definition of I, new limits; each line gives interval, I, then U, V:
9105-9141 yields 2.5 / 15.6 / 15.7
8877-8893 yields 0.4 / 15.9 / 15.9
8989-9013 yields 4.3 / 15.3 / 15.6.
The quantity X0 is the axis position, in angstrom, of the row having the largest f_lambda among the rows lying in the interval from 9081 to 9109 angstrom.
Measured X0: 9083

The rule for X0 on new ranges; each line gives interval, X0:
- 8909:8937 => 8919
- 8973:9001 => 8991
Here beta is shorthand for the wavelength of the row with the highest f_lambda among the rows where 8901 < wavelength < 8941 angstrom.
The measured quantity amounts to 8919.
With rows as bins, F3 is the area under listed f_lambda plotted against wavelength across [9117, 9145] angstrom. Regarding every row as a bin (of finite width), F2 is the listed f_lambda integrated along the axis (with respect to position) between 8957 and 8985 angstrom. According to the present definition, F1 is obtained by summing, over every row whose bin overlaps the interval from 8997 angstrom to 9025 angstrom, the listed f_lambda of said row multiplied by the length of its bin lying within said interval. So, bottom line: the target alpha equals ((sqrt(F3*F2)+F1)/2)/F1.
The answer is 1.03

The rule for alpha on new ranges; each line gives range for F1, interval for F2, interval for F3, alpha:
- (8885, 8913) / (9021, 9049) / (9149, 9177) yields 0.99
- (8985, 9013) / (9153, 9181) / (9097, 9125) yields 1.00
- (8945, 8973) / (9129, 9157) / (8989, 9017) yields 0.98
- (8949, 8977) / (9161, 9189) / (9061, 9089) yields 0.99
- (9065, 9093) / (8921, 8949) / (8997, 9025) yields 0.98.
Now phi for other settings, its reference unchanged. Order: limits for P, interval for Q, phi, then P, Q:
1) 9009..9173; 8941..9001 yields 0.1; 90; 12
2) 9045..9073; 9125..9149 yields 1.2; 63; 79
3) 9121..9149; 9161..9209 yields 3.4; 69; 233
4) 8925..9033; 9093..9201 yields 1.1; 96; 108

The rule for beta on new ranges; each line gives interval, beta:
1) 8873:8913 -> 8883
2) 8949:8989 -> 8955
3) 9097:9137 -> 9123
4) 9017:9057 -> 9039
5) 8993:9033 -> 8995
